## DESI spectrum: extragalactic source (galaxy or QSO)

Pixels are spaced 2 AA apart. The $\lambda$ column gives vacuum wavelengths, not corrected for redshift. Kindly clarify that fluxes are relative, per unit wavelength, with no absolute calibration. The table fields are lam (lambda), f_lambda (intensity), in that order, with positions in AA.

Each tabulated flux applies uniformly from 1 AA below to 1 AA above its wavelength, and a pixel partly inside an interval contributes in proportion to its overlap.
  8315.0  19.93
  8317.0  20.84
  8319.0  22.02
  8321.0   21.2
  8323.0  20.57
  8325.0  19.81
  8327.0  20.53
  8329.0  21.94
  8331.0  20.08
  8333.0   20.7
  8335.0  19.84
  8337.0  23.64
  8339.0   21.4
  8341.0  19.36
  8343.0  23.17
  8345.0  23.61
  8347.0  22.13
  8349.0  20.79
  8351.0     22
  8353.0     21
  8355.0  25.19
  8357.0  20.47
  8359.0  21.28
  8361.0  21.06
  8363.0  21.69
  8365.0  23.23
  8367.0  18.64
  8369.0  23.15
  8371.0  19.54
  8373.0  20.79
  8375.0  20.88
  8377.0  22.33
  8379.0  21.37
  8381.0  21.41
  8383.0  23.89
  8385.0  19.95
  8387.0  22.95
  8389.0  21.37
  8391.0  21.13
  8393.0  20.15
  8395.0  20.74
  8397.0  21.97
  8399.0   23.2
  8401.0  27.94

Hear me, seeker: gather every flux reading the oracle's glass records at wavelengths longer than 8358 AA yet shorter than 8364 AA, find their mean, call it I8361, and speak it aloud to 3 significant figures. 21.3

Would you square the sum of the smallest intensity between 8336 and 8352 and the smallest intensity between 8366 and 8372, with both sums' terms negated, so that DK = 1444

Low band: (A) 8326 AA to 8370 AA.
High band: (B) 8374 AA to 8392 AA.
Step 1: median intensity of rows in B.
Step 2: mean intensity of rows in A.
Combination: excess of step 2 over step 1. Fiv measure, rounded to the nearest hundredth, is 0.22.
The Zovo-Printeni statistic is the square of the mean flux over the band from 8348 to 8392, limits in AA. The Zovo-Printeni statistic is 464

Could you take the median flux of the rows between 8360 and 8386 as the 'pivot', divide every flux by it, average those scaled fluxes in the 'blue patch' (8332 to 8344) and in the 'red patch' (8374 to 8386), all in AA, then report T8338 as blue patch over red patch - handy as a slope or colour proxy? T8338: 0.99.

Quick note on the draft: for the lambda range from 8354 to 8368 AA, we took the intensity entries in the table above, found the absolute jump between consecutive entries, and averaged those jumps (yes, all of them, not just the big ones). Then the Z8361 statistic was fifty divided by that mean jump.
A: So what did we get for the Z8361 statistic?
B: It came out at 24.0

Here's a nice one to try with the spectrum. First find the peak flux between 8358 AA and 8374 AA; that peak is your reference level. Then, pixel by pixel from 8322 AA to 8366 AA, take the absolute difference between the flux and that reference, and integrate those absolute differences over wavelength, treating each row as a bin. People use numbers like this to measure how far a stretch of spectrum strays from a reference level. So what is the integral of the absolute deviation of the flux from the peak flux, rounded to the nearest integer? 86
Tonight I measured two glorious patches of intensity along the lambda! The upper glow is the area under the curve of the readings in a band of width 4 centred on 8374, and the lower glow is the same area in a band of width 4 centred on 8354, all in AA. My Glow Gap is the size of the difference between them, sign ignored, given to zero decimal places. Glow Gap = 9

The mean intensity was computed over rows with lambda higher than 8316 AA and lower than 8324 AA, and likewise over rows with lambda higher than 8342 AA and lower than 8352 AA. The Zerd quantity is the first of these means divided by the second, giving 0.95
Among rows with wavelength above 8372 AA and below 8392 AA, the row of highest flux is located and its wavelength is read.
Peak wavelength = 8383.0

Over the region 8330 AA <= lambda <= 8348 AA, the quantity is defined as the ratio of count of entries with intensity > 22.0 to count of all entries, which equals 0.44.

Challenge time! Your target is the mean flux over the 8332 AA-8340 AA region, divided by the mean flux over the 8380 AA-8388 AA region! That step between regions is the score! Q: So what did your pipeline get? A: 0.97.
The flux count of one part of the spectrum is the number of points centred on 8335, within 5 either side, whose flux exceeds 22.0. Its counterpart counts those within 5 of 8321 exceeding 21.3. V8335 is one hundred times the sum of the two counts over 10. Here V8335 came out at 20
